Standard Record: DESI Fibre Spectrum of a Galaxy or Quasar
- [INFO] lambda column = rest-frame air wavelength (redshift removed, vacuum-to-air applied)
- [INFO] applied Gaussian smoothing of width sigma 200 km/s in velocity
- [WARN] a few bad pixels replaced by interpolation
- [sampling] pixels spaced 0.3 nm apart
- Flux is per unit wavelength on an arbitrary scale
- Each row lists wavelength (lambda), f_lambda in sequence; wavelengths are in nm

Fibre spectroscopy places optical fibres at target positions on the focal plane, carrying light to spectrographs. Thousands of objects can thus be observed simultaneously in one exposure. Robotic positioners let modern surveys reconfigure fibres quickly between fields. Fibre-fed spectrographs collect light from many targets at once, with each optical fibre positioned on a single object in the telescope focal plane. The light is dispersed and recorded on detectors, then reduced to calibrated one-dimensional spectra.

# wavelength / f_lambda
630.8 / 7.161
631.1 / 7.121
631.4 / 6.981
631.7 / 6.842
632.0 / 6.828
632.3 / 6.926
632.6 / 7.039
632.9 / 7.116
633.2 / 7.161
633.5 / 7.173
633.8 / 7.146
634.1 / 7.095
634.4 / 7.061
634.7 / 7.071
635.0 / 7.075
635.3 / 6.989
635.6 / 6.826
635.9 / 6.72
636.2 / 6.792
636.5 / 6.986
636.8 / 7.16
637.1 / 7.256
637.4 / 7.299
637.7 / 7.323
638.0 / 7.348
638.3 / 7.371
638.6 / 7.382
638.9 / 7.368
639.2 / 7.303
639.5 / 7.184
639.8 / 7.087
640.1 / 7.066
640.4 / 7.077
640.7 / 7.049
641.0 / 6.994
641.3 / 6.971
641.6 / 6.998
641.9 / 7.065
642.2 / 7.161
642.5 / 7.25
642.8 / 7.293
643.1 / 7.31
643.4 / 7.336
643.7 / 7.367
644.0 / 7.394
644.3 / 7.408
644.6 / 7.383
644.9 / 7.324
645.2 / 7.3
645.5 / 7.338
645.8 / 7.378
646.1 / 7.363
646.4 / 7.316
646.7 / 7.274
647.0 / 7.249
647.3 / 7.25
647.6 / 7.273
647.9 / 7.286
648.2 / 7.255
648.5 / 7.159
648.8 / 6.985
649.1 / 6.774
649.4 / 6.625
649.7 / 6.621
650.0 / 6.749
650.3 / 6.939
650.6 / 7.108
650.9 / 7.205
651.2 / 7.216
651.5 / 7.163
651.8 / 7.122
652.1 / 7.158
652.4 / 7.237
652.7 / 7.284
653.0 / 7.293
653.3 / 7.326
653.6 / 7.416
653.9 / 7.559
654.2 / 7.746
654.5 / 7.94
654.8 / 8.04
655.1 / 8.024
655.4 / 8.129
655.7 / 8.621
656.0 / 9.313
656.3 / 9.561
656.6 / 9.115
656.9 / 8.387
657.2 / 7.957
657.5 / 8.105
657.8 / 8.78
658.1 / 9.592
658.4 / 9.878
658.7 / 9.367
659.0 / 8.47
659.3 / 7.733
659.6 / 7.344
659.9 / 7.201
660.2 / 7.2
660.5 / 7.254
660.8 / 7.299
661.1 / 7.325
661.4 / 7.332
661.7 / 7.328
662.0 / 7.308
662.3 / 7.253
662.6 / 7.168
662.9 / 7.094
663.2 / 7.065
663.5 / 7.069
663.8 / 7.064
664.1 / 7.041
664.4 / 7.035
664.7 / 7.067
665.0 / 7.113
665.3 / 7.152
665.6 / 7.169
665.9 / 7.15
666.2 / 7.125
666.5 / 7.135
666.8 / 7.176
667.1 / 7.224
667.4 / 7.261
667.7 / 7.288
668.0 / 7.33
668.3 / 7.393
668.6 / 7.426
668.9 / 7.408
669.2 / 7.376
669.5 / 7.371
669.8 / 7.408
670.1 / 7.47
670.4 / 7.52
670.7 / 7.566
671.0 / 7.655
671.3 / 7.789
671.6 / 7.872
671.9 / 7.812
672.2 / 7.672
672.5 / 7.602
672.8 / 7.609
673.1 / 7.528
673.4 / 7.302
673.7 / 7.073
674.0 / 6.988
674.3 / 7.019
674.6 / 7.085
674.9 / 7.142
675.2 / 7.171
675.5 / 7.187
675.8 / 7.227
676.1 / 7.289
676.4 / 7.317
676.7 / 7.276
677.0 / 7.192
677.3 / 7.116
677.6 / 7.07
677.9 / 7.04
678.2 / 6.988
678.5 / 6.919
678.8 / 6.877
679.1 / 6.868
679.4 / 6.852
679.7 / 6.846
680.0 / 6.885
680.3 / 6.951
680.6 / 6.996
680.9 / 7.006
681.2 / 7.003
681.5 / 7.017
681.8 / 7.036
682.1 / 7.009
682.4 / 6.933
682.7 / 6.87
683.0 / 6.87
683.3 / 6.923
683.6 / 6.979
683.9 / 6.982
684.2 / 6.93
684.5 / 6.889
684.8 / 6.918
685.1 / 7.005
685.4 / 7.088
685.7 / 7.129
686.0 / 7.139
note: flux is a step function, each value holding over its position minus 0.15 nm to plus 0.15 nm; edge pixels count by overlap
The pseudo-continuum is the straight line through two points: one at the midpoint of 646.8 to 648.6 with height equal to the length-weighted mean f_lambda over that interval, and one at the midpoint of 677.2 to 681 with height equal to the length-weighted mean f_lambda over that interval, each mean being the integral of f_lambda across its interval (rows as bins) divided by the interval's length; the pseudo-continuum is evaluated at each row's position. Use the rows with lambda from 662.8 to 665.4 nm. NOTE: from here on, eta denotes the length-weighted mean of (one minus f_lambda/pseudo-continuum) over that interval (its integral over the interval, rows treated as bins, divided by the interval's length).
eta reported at 0.00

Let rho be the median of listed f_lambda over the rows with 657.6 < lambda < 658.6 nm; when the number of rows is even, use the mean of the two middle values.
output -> 9.59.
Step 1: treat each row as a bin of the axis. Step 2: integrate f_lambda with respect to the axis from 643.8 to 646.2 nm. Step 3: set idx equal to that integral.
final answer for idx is 18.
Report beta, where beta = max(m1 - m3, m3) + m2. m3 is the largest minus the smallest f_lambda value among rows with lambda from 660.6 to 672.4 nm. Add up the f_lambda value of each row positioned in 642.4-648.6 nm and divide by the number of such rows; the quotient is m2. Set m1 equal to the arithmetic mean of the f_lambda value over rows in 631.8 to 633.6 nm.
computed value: 13.5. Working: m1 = 7.04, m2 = 7.31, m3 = 0.84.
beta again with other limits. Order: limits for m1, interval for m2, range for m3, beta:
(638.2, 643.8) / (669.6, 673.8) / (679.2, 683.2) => 14.6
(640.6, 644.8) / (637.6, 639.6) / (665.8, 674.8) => 13.7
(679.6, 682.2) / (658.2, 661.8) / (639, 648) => 14.3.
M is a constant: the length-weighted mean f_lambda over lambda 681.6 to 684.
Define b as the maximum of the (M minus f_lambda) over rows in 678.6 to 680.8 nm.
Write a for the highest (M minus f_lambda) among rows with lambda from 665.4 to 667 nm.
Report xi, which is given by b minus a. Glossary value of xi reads 0.28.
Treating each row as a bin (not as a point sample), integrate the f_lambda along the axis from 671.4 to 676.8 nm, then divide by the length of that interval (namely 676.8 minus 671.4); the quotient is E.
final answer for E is 7.35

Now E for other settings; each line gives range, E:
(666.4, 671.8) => 7.43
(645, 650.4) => 7.12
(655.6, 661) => 8.39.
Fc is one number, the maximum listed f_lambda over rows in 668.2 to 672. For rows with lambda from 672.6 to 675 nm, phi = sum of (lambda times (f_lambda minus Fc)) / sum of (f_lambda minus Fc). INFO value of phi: 674.03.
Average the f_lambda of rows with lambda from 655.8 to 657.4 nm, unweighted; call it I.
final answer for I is 8.87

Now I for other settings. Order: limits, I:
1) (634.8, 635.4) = 7.03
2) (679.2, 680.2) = 6.86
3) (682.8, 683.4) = 6.90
